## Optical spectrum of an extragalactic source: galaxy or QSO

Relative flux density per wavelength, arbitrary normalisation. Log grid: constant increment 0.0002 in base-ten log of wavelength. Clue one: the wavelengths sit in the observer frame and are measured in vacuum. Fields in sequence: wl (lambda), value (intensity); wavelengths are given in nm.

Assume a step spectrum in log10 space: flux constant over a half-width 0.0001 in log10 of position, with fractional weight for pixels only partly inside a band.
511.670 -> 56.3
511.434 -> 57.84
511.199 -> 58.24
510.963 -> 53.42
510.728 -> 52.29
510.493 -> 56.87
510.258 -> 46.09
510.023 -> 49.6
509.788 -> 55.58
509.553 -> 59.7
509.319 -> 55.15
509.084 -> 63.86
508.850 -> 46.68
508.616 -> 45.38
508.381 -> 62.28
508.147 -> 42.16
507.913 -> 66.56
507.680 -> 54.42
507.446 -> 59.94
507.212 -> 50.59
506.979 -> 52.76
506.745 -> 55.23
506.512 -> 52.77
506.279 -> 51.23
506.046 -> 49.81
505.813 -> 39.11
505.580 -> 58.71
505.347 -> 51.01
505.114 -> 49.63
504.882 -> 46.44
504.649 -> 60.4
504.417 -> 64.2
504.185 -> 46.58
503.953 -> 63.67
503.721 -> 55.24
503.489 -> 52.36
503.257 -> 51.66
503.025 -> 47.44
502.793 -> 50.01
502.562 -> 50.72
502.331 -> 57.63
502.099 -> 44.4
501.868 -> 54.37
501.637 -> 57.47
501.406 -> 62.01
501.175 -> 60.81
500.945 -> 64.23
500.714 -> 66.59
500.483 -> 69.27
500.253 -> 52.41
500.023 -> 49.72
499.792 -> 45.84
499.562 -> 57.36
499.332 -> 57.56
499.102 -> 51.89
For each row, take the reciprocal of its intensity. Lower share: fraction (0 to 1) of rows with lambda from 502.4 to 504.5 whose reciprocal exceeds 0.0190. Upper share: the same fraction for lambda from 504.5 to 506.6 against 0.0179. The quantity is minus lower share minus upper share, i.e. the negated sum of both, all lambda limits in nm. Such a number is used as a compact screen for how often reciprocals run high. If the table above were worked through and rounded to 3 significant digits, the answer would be -1.44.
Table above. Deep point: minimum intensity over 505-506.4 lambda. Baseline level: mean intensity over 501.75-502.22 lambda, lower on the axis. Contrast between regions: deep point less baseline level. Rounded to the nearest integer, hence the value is -10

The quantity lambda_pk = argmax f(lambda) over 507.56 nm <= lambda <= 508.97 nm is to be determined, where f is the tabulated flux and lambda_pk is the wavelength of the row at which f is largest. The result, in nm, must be 507.913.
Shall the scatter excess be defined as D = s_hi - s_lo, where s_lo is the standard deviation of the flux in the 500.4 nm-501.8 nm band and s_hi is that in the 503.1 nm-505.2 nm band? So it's 2.6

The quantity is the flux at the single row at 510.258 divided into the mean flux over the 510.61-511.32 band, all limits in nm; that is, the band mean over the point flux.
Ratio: 1.19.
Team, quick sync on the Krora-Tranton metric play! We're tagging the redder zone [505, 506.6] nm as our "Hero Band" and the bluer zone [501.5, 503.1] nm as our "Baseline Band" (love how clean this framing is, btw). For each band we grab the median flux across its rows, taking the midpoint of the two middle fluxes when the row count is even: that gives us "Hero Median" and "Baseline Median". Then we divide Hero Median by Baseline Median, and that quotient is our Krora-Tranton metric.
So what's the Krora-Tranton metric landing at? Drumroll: 1.01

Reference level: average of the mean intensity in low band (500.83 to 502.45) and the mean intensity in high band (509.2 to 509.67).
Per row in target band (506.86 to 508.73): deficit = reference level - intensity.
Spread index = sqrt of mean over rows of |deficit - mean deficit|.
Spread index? 2.6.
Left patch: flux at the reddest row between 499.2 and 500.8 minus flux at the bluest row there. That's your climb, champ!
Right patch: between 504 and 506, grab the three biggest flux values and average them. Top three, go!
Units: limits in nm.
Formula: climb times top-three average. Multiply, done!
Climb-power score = 552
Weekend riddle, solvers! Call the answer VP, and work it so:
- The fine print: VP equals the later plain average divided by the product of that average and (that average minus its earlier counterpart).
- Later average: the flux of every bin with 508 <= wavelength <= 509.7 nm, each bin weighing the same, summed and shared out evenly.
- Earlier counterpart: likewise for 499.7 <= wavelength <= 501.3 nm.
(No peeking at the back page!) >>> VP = -0.2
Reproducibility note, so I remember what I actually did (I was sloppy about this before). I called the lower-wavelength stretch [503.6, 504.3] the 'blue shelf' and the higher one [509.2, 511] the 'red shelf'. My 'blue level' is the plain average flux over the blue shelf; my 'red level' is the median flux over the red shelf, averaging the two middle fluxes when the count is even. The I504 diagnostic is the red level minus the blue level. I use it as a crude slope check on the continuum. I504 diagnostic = -0.9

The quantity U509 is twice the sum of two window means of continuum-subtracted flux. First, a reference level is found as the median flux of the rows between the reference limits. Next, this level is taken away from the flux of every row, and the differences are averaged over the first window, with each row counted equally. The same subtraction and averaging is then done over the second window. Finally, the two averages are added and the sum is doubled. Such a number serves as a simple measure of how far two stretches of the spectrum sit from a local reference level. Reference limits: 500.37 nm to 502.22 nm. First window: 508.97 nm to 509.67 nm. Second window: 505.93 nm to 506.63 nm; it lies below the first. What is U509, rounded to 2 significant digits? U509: -24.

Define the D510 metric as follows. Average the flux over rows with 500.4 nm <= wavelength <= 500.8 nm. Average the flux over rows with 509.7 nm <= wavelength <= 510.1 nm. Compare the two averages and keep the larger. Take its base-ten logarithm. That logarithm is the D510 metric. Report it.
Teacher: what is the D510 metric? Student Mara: 1.83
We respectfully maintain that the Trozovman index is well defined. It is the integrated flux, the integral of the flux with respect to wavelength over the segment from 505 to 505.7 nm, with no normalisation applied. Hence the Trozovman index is 37.1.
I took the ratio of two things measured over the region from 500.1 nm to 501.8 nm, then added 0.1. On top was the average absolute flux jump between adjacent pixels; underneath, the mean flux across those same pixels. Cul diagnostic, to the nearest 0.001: 0.184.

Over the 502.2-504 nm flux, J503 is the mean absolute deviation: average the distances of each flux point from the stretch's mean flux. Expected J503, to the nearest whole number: 4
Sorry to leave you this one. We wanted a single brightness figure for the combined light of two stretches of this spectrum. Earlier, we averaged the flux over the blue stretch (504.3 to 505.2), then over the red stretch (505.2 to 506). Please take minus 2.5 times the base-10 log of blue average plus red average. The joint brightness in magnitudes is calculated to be -5.05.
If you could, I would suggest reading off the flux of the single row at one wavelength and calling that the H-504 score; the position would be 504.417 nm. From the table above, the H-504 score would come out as 64.2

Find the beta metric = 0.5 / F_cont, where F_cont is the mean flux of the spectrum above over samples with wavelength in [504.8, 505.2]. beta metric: 0.0104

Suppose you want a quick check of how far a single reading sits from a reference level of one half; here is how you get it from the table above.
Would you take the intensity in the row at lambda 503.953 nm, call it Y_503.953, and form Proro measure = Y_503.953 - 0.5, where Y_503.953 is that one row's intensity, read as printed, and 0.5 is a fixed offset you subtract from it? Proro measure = 63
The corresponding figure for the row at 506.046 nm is 49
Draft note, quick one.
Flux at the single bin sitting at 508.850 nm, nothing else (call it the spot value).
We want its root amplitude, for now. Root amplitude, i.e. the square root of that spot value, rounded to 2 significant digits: 6.8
